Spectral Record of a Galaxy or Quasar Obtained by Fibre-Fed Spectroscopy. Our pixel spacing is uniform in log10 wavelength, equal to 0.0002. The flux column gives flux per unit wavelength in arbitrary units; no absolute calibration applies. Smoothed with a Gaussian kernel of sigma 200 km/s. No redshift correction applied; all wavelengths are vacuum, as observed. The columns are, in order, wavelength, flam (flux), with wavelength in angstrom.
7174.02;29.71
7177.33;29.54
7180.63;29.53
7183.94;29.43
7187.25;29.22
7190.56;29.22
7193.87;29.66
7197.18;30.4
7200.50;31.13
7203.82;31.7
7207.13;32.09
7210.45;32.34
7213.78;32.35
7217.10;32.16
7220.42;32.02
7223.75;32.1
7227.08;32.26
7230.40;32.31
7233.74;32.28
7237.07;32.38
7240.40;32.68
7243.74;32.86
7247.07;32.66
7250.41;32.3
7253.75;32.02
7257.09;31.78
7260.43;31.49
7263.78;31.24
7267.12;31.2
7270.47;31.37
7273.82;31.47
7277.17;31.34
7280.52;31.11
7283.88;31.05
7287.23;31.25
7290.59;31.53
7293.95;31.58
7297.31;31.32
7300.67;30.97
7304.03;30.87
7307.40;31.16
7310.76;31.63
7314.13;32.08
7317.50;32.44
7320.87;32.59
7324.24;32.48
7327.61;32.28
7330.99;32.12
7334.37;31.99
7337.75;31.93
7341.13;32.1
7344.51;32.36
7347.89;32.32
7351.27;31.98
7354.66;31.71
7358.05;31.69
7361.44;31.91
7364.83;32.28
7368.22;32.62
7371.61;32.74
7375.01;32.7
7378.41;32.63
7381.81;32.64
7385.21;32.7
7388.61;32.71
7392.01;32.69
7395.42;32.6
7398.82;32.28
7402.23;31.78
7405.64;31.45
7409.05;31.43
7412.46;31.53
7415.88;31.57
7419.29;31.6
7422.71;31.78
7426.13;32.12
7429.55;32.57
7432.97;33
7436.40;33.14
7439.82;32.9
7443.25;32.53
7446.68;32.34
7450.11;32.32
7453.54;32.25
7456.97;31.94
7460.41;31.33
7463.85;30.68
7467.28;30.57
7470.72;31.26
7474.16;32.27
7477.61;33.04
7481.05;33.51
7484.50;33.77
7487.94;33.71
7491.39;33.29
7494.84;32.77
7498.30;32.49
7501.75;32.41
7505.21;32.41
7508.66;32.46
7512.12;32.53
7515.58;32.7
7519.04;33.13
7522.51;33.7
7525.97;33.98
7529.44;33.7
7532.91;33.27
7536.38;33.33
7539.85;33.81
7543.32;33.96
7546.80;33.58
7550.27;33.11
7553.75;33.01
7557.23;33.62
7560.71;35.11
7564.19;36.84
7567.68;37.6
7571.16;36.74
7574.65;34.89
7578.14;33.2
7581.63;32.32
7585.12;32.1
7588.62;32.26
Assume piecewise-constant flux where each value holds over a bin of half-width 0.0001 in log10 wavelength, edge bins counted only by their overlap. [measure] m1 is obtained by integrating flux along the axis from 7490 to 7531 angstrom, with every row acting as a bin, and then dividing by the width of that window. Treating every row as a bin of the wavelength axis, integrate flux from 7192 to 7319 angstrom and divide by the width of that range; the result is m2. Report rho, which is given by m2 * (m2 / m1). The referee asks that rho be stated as 30.5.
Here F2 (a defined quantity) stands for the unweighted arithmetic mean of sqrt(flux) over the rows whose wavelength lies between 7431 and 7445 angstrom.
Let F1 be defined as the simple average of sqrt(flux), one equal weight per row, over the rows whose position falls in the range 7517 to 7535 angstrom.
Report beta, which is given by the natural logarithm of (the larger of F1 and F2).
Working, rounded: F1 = 5.79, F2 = 5.735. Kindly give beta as 1.76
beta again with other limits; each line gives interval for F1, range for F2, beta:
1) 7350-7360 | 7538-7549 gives 1.76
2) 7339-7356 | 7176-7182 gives 1.73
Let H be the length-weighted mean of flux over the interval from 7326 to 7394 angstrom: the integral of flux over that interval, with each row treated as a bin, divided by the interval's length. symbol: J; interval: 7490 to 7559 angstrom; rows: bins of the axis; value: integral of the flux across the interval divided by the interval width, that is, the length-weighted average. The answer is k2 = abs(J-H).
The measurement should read 0.9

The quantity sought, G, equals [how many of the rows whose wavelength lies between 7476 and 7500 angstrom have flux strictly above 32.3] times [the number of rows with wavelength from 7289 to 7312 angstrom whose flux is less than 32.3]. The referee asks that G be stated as 49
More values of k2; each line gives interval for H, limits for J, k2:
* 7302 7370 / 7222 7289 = 0.2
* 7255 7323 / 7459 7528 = 1.1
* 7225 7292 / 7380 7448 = 0.4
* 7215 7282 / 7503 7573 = 2.0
